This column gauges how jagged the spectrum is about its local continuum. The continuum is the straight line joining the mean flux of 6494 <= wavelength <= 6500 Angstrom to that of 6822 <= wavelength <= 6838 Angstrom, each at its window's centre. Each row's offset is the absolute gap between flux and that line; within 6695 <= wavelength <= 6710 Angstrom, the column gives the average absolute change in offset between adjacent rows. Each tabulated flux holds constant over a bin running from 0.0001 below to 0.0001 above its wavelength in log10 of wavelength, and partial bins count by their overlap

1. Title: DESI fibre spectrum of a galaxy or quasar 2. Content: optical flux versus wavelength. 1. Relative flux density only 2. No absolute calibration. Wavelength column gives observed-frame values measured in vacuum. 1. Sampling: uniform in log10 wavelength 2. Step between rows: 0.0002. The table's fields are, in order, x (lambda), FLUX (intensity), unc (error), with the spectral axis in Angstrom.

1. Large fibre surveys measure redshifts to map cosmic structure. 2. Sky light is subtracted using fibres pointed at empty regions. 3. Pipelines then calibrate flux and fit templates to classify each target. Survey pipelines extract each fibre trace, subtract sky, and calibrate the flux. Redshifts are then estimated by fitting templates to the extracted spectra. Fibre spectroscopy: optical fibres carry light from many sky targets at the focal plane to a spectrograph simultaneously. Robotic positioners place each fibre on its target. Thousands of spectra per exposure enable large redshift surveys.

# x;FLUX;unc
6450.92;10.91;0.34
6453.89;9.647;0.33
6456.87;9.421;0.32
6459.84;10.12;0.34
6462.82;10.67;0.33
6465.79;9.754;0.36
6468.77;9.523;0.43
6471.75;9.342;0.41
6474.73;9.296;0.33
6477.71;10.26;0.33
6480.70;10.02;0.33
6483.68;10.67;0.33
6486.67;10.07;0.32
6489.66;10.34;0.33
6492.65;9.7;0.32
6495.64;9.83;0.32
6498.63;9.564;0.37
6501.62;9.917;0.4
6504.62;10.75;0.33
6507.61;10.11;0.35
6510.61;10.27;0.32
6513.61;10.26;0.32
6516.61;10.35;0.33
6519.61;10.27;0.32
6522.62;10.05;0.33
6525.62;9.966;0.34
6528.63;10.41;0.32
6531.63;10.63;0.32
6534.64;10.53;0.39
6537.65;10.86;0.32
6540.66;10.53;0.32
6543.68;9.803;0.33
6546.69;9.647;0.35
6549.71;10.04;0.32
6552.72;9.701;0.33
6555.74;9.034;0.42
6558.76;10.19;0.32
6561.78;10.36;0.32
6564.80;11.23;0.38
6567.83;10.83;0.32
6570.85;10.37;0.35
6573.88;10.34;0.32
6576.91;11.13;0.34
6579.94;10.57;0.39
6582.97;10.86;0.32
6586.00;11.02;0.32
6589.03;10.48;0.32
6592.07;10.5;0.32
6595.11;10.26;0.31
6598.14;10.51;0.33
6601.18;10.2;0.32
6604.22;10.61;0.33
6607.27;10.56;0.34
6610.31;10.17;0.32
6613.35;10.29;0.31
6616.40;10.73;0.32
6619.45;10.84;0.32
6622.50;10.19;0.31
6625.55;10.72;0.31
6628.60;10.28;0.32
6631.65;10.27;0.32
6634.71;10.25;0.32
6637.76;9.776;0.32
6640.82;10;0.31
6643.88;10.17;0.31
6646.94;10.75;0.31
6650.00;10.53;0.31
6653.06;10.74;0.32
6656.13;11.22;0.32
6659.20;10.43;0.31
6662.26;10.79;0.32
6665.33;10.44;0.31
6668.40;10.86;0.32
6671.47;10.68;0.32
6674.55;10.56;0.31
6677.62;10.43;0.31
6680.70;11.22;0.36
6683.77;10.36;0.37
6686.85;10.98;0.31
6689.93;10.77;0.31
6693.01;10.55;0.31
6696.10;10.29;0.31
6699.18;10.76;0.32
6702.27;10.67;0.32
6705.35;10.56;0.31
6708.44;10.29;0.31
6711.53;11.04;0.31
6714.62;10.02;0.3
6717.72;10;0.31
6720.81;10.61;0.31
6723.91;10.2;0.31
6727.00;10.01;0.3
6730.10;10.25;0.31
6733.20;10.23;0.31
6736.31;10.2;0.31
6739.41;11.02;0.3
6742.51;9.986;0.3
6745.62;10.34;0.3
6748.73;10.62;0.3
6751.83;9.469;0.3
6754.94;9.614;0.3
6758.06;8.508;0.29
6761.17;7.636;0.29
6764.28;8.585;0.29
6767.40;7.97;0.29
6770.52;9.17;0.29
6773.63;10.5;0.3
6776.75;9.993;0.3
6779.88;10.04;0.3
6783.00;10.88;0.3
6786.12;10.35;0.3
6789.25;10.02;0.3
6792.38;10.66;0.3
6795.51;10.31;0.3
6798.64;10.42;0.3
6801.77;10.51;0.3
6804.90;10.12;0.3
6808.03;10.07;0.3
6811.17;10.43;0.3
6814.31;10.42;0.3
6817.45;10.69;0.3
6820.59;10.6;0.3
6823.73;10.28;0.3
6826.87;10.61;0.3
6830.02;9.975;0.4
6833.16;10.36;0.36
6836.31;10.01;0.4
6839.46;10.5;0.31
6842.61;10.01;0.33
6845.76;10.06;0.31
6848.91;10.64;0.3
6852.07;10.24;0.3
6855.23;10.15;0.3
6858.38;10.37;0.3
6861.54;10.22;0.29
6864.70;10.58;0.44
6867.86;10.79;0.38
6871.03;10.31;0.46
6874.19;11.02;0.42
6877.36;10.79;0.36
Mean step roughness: 0.24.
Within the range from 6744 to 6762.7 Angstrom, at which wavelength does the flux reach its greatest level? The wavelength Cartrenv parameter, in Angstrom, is 6748.73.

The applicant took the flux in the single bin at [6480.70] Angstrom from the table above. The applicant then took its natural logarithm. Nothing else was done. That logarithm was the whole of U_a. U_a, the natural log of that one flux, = 2.30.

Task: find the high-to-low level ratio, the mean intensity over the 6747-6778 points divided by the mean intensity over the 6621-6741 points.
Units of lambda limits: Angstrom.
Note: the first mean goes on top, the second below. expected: 0.88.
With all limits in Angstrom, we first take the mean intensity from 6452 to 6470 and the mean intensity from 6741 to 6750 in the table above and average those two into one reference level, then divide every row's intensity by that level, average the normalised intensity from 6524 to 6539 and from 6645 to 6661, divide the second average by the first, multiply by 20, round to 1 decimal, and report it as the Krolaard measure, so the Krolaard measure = 20.5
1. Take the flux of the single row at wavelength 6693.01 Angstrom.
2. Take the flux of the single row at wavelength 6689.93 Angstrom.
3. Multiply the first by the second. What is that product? 114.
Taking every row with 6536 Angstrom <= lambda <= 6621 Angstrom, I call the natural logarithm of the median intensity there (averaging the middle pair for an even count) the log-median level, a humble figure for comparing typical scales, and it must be 2.35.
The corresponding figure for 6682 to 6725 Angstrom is 2.36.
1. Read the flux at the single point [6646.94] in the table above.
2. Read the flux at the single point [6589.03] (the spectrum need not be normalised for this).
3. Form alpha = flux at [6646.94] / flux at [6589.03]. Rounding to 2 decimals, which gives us 1.03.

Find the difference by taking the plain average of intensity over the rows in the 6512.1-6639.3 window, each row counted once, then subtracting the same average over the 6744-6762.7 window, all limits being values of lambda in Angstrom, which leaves 1.0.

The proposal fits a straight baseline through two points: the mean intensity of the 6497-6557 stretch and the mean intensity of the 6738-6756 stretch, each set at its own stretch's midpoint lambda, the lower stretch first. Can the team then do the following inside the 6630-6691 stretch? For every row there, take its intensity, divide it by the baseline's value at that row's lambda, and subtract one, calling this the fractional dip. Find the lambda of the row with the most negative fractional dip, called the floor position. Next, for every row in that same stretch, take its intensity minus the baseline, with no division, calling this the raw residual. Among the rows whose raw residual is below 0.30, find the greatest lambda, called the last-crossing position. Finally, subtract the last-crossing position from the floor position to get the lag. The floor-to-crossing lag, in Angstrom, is -46.0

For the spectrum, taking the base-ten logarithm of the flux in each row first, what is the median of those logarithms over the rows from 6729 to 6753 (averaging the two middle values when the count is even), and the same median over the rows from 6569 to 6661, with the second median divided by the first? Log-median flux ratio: 1.01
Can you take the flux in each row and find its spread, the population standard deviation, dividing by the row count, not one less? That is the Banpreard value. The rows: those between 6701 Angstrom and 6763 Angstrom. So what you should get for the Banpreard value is 0.8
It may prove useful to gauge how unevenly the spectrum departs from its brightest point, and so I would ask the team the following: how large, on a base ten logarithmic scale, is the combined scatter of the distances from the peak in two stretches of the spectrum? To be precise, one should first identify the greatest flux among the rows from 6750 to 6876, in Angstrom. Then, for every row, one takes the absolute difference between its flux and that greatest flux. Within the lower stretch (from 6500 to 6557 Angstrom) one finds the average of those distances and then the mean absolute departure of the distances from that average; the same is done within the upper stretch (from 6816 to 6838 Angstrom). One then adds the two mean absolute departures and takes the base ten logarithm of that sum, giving -0.243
